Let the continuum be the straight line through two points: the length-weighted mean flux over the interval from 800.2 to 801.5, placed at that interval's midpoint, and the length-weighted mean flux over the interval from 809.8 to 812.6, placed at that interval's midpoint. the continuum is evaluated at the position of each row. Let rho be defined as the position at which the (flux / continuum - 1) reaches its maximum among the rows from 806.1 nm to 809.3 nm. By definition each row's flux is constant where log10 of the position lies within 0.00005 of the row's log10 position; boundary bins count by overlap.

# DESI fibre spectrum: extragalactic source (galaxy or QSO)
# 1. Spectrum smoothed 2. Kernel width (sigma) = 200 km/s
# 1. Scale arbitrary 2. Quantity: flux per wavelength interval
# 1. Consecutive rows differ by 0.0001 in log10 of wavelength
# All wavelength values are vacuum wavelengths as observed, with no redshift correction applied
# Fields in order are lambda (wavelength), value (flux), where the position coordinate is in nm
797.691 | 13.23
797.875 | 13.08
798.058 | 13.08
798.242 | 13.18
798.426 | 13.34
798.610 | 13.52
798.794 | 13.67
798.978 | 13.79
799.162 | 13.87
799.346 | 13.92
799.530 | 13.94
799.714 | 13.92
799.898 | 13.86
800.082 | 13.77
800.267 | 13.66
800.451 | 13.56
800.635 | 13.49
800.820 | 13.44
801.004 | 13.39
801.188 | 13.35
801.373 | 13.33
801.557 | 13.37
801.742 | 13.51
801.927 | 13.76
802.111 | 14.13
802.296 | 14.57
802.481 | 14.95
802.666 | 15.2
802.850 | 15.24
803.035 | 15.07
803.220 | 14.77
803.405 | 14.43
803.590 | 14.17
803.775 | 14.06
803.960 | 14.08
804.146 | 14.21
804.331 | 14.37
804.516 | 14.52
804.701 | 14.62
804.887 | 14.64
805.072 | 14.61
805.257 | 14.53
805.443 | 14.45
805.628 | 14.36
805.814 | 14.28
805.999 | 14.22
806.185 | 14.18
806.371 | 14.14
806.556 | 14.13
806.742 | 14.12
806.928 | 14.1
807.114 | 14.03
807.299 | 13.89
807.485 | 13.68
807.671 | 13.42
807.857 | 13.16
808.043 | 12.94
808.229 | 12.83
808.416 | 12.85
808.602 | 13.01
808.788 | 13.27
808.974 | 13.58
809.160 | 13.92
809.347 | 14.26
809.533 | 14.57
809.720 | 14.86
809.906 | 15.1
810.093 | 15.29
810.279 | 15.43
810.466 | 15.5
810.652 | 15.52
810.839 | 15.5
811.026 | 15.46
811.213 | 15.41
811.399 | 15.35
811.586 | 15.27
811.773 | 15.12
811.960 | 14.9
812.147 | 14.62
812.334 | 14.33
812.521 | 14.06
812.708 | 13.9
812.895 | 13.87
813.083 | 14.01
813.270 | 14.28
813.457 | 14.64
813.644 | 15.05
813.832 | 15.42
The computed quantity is 806.185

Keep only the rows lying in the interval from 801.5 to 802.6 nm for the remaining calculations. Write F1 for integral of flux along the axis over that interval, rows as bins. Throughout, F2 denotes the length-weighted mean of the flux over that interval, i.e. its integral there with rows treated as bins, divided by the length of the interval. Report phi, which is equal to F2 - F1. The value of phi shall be -1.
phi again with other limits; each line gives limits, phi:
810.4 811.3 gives 2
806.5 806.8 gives 10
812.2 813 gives 3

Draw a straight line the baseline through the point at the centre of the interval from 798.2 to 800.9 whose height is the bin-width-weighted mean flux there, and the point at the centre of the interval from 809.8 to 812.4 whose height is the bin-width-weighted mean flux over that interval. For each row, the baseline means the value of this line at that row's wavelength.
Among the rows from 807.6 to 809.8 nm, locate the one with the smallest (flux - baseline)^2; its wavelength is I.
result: 809.720 nm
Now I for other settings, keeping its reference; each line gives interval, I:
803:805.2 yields 803.590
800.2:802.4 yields 800.267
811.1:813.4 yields 811.586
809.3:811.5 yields 809.906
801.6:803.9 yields 803.590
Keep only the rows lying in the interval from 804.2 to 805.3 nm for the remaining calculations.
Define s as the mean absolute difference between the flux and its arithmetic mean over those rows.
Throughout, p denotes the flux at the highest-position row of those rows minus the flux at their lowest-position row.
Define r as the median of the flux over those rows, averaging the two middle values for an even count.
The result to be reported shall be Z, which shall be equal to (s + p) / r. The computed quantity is 0.016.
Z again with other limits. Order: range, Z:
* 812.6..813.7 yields 0.107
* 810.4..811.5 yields -0.006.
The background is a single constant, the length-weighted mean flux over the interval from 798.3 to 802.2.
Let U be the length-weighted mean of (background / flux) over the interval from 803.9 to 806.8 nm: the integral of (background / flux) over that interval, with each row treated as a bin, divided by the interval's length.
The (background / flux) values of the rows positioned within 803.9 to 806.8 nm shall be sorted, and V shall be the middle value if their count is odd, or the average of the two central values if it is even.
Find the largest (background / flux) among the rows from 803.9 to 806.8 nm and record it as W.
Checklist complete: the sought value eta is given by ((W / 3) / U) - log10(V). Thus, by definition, 0.361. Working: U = 0.95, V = 0.95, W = 0.97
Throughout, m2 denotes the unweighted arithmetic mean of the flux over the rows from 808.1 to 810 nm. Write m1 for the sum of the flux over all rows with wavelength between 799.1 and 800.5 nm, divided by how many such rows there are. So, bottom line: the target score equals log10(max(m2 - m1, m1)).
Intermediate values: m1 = 13.8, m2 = 13.8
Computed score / 1.14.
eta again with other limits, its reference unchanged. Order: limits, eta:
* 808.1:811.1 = 0.405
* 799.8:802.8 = 0.345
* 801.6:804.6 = 0.379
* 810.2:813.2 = 0.404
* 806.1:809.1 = 0.352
